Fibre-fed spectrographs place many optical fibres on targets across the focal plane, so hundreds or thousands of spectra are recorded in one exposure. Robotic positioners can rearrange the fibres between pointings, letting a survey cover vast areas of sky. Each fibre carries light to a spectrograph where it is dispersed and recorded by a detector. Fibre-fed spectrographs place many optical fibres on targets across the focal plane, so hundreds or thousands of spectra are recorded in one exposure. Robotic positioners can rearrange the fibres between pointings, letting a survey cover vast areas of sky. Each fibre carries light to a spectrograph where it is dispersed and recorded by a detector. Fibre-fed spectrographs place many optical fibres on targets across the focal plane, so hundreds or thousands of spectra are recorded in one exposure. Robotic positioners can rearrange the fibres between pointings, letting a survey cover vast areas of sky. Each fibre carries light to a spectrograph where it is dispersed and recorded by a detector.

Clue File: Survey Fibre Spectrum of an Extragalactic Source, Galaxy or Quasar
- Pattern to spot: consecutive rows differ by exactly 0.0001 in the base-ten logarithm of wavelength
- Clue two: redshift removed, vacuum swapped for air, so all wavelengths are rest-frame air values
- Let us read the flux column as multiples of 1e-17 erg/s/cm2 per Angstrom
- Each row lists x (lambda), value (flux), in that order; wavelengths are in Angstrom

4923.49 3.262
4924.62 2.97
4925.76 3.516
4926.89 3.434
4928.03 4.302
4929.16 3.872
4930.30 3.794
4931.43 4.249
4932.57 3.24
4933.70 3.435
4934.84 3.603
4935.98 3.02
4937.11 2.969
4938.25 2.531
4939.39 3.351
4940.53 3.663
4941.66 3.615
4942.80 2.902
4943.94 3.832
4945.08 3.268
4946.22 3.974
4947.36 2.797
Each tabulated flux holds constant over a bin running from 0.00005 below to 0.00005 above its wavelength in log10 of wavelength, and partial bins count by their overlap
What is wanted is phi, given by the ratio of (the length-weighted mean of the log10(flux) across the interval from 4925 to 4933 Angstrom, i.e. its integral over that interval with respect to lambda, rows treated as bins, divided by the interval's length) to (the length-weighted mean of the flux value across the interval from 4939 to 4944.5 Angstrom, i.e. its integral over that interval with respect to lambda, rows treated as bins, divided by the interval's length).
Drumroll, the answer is 0.165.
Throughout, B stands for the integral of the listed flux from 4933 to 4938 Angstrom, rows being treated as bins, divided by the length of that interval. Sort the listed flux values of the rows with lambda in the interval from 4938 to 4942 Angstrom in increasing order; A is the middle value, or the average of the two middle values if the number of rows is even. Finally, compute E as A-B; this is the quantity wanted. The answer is 0.27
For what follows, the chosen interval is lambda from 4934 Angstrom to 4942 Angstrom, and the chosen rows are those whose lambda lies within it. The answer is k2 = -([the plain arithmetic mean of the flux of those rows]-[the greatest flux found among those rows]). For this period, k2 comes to 0.41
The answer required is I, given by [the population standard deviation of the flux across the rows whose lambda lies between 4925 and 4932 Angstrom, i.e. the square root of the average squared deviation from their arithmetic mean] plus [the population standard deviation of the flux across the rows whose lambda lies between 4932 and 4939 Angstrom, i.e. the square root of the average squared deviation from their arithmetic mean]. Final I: 0.677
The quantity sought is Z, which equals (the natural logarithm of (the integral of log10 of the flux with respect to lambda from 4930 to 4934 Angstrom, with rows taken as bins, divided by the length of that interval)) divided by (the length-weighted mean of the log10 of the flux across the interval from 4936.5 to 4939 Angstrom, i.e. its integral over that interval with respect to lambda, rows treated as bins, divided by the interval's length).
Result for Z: -1.28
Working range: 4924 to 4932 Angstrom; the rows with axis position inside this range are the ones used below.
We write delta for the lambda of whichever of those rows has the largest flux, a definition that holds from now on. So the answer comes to 4928.03 Angstrom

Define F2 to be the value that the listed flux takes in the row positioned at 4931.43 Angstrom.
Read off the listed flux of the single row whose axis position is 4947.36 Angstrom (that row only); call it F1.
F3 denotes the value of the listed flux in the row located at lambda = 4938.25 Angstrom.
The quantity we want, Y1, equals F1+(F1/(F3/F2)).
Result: 7.5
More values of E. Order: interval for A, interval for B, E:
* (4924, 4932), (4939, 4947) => 0.30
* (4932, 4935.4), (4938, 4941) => 0.21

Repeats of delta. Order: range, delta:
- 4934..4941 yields 4940.53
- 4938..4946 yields 4943.94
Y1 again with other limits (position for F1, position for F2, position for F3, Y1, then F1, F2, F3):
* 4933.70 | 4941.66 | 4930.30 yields 6.7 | 3.435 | 3.615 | 3.794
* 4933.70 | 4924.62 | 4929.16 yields 6.1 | 3.435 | 2.97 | 3.872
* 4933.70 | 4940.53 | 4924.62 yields 7.7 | 3.435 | 3.663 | 2.97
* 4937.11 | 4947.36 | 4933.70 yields 5.4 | 2.969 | 2.797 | 3.435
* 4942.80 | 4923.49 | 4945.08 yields 5.8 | 2.902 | 3.262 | 3.268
